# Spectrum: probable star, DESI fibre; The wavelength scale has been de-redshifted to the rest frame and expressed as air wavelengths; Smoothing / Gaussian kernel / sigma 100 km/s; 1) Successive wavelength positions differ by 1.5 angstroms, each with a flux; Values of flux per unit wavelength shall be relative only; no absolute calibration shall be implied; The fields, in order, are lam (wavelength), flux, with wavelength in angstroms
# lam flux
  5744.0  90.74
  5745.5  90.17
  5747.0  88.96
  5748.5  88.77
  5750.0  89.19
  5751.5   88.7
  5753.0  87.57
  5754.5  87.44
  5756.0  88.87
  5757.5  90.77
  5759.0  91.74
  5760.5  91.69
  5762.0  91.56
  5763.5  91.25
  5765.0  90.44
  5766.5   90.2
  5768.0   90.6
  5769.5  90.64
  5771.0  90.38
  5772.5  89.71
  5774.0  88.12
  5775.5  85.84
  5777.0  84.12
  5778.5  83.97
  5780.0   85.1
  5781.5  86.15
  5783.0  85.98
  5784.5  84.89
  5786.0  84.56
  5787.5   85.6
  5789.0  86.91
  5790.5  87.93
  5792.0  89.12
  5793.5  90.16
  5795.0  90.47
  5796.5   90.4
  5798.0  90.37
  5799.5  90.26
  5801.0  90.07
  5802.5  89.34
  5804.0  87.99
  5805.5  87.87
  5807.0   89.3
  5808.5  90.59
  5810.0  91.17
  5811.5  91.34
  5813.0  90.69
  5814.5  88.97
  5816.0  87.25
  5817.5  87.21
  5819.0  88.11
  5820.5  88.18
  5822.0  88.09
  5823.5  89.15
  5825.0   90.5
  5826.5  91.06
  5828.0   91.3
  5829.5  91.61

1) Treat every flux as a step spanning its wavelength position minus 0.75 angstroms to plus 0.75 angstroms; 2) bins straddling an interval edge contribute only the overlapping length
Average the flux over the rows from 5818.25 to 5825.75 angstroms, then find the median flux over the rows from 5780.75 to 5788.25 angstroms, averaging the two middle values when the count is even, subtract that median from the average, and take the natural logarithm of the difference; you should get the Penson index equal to 1.2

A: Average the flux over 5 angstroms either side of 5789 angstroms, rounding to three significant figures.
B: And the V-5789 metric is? 87.0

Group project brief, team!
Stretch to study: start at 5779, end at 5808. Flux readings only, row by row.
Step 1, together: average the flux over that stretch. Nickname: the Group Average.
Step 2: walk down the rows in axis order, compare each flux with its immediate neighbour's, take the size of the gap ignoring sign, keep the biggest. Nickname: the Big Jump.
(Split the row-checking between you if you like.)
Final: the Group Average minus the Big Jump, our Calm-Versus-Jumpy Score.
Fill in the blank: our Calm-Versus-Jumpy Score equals 86.6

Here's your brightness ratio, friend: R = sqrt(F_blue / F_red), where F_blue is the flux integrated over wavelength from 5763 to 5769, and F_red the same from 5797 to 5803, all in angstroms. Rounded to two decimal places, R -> 1.00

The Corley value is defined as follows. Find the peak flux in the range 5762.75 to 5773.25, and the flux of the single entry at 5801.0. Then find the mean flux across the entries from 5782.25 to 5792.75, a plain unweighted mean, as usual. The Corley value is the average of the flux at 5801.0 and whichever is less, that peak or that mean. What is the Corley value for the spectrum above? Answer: 88.2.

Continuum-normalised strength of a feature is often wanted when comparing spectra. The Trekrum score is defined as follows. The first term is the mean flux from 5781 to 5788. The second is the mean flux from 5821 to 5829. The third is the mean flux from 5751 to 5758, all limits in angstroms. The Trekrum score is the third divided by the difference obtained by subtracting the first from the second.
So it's 19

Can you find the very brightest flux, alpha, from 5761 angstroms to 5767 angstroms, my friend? 91.56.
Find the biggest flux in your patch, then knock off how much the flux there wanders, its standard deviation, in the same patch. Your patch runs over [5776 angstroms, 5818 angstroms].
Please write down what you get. 89.0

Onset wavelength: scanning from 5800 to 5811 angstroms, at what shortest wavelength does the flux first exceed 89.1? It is 5801.0 angstroms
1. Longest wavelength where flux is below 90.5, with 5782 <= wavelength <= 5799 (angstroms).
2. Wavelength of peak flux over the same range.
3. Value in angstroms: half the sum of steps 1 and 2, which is 5796.5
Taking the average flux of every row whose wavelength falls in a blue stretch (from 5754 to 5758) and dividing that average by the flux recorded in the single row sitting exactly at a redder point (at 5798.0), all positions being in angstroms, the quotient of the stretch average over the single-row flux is 0.99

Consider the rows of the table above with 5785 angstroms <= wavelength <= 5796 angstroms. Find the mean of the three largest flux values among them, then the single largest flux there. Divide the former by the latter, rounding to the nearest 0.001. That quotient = 0.994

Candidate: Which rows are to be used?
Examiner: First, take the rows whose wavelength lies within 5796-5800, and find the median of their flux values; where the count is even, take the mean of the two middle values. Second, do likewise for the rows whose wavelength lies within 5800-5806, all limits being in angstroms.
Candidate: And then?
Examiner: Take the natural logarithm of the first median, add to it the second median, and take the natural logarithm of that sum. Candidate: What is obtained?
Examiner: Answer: 4.53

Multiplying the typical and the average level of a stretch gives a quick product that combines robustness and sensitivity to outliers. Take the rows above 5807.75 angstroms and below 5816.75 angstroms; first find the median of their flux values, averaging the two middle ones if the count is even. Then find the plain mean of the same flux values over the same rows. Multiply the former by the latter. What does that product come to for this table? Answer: 8158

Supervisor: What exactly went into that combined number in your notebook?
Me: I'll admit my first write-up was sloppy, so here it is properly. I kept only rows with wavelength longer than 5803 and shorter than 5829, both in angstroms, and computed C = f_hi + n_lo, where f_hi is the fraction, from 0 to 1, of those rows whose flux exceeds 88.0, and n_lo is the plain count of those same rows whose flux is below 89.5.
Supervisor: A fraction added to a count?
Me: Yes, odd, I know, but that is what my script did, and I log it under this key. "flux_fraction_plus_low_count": 11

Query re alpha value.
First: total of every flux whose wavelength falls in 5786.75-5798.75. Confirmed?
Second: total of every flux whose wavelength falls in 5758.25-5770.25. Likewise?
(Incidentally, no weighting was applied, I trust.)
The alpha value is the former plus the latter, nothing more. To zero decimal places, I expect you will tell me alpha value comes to 1439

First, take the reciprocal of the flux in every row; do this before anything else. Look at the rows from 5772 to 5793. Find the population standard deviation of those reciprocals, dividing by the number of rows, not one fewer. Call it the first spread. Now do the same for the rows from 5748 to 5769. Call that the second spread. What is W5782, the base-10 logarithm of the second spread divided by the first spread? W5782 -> -0.12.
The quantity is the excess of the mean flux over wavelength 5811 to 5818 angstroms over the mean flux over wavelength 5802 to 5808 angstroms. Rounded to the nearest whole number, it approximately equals 0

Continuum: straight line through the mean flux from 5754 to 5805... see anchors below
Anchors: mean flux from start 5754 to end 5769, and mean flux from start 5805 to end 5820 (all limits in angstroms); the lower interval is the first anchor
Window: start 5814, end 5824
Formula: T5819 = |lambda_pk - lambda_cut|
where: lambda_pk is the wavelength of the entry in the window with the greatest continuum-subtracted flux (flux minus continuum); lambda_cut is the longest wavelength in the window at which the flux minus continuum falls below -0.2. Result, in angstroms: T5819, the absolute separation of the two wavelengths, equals 1.5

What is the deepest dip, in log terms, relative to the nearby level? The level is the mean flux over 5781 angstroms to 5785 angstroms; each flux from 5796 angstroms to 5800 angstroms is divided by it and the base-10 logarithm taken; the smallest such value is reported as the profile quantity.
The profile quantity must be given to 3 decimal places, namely 0.023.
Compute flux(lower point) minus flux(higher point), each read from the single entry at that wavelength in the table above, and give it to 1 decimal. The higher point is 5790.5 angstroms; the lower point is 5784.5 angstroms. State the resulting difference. -3.0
